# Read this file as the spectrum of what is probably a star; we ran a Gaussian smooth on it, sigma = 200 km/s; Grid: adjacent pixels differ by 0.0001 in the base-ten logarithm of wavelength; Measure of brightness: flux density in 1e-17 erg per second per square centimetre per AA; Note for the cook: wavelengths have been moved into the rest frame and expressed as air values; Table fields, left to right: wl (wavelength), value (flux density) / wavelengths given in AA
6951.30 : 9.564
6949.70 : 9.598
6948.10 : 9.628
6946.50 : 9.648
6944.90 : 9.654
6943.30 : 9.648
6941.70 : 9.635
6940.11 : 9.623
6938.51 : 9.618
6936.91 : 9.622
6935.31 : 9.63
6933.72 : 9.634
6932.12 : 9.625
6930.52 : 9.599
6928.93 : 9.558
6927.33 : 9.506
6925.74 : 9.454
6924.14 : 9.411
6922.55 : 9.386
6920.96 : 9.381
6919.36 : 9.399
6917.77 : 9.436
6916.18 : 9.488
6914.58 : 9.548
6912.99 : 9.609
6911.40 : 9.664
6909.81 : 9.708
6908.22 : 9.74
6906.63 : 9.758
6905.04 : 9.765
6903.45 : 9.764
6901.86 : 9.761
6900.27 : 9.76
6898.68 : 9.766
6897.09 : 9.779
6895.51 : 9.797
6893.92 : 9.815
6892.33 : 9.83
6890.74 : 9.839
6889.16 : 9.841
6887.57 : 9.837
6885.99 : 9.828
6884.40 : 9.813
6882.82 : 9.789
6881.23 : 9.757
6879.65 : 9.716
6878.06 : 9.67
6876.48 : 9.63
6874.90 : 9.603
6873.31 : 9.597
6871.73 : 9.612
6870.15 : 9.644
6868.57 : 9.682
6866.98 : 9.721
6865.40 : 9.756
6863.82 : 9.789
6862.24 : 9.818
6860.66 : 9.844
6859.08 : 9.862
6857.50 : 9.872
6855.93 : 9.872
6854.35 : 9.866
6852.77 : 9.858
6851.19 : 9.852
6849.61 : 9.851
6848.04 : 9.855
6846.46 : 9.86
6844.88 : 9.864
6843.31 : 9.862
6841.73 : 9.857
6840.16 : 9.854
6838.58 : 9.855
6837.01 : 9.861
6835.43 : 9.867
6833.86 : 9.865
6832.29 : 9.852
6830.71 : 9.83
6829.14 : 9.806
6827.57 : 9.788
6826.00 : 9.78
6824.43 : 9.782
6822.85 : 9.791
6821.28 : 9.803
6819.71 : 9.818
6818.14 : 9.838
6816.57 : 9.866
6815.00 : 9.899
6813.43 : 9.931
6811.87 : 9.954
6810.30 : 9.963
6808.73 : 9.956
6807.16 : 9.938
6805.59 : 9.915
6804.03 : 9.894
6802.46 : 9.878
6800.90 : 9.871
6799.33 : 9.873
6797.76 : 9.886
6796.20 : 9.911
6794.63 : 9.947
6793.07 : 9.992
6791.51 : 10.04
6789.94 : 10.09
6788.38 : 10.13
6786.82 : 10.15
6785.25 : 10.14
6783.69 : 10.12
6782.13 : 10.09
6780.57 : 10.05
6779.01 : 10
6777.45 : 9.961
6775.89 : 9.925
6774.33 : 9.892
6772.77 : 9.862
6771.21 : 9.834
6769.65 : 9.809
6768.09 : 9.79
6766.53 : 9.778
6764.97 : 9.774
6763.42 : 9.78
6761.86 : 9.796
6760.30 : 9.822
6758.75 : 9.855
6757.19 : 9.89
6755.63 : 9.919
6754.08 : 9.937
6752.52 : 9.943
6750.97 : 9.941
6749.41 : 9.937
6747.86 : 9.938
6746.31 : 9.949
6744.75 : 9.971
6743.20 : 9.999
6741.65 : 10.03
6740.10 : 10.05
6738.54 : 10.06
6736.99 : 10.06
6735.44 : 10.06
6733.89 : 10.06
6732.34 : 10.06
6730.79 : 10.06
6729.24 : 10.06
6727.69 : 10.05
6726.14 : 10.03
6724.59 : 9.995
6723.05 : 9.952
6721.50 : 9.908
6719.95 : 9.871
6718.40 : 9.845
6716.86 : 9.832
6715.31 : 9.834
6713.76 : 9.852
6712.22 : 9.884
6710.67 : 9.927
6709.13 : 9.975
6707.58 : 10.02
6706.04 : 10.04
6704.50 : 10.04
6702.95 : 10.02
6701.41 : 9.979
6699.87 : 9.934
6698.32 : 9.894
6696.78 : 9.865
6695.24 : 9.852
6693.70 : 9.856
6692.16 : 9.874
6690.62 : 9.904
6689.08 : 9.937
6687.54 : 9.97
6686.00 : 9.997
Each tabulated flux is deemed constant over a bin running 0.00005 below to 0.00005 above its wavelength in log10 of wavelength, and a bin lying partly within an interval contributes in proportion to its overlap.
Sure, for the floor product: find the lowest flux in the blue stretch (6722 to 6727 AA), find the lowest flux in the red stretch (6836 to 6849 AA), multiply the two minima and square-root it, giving 9.90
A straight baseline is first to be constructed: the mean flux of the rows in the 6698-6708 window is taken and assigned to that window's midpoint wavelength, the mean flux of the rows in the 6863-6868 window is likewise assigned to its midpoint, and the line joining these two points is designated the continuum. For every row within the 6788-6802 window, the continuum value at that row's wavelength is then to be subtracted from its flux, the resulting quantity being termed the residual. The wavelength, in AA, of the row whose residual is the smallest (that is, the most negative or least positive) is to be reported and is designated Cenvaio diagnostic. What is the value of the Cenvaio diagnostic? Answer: 6799.33 AA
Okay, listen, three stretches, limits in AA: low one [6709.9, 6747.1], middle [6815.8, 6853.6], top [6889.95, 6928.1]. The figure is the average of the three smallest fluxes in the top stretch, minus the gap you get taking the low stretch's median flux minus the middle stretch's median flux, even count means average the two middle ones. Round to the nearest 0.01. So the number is 9.24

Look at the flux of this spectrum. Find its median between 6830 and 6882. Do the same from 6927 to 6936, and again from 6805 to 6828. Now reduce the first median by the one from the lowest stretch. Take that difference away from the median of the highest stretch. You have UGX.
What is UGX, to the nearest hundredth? 9.63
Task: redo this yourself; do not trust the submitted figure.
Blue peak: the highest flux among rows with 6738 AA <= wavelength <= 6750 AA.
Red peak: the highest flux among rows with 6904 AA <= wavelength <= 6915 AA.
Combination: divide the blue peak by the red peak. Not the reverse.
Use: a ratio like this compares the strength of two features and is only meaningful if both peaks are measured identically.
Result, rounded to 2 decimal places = 1.03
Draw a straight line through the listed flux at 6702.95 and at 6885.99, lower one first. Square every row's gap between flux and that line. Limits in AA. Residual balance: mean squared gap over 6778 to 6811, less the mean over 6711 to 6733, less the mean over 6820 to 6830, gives -0.010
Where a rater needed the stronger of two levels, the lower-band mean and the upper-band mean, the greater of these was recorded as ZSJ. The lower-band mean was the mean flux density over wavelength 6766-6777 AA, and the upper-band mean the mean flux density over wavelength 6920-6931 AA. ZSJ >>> 9.8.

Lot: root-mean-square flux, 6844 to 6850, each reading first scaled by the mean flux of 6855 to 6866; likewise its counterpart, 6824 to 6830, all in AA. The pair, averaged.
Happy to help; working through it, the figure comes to 1.00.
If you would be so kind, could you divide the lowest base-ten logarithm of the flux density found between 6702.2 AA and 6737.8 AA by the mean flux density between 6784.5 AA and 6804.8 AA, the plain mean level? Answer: 0.099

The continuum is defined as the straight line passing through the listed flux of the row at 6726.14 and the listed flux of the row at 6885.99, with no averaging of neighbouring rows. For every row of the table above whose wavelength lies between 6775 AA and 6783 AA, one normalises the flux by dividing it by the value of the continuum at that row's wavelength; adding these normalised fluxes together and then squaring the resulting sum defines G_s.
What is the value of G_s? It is 25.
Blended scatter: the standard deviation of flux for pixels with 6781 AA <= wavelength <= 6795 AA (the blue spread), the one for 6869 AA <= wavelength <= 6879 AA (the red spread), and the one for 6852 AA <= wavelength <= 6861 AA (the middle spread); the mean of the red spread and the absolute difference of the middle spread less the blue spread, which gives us 0.04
